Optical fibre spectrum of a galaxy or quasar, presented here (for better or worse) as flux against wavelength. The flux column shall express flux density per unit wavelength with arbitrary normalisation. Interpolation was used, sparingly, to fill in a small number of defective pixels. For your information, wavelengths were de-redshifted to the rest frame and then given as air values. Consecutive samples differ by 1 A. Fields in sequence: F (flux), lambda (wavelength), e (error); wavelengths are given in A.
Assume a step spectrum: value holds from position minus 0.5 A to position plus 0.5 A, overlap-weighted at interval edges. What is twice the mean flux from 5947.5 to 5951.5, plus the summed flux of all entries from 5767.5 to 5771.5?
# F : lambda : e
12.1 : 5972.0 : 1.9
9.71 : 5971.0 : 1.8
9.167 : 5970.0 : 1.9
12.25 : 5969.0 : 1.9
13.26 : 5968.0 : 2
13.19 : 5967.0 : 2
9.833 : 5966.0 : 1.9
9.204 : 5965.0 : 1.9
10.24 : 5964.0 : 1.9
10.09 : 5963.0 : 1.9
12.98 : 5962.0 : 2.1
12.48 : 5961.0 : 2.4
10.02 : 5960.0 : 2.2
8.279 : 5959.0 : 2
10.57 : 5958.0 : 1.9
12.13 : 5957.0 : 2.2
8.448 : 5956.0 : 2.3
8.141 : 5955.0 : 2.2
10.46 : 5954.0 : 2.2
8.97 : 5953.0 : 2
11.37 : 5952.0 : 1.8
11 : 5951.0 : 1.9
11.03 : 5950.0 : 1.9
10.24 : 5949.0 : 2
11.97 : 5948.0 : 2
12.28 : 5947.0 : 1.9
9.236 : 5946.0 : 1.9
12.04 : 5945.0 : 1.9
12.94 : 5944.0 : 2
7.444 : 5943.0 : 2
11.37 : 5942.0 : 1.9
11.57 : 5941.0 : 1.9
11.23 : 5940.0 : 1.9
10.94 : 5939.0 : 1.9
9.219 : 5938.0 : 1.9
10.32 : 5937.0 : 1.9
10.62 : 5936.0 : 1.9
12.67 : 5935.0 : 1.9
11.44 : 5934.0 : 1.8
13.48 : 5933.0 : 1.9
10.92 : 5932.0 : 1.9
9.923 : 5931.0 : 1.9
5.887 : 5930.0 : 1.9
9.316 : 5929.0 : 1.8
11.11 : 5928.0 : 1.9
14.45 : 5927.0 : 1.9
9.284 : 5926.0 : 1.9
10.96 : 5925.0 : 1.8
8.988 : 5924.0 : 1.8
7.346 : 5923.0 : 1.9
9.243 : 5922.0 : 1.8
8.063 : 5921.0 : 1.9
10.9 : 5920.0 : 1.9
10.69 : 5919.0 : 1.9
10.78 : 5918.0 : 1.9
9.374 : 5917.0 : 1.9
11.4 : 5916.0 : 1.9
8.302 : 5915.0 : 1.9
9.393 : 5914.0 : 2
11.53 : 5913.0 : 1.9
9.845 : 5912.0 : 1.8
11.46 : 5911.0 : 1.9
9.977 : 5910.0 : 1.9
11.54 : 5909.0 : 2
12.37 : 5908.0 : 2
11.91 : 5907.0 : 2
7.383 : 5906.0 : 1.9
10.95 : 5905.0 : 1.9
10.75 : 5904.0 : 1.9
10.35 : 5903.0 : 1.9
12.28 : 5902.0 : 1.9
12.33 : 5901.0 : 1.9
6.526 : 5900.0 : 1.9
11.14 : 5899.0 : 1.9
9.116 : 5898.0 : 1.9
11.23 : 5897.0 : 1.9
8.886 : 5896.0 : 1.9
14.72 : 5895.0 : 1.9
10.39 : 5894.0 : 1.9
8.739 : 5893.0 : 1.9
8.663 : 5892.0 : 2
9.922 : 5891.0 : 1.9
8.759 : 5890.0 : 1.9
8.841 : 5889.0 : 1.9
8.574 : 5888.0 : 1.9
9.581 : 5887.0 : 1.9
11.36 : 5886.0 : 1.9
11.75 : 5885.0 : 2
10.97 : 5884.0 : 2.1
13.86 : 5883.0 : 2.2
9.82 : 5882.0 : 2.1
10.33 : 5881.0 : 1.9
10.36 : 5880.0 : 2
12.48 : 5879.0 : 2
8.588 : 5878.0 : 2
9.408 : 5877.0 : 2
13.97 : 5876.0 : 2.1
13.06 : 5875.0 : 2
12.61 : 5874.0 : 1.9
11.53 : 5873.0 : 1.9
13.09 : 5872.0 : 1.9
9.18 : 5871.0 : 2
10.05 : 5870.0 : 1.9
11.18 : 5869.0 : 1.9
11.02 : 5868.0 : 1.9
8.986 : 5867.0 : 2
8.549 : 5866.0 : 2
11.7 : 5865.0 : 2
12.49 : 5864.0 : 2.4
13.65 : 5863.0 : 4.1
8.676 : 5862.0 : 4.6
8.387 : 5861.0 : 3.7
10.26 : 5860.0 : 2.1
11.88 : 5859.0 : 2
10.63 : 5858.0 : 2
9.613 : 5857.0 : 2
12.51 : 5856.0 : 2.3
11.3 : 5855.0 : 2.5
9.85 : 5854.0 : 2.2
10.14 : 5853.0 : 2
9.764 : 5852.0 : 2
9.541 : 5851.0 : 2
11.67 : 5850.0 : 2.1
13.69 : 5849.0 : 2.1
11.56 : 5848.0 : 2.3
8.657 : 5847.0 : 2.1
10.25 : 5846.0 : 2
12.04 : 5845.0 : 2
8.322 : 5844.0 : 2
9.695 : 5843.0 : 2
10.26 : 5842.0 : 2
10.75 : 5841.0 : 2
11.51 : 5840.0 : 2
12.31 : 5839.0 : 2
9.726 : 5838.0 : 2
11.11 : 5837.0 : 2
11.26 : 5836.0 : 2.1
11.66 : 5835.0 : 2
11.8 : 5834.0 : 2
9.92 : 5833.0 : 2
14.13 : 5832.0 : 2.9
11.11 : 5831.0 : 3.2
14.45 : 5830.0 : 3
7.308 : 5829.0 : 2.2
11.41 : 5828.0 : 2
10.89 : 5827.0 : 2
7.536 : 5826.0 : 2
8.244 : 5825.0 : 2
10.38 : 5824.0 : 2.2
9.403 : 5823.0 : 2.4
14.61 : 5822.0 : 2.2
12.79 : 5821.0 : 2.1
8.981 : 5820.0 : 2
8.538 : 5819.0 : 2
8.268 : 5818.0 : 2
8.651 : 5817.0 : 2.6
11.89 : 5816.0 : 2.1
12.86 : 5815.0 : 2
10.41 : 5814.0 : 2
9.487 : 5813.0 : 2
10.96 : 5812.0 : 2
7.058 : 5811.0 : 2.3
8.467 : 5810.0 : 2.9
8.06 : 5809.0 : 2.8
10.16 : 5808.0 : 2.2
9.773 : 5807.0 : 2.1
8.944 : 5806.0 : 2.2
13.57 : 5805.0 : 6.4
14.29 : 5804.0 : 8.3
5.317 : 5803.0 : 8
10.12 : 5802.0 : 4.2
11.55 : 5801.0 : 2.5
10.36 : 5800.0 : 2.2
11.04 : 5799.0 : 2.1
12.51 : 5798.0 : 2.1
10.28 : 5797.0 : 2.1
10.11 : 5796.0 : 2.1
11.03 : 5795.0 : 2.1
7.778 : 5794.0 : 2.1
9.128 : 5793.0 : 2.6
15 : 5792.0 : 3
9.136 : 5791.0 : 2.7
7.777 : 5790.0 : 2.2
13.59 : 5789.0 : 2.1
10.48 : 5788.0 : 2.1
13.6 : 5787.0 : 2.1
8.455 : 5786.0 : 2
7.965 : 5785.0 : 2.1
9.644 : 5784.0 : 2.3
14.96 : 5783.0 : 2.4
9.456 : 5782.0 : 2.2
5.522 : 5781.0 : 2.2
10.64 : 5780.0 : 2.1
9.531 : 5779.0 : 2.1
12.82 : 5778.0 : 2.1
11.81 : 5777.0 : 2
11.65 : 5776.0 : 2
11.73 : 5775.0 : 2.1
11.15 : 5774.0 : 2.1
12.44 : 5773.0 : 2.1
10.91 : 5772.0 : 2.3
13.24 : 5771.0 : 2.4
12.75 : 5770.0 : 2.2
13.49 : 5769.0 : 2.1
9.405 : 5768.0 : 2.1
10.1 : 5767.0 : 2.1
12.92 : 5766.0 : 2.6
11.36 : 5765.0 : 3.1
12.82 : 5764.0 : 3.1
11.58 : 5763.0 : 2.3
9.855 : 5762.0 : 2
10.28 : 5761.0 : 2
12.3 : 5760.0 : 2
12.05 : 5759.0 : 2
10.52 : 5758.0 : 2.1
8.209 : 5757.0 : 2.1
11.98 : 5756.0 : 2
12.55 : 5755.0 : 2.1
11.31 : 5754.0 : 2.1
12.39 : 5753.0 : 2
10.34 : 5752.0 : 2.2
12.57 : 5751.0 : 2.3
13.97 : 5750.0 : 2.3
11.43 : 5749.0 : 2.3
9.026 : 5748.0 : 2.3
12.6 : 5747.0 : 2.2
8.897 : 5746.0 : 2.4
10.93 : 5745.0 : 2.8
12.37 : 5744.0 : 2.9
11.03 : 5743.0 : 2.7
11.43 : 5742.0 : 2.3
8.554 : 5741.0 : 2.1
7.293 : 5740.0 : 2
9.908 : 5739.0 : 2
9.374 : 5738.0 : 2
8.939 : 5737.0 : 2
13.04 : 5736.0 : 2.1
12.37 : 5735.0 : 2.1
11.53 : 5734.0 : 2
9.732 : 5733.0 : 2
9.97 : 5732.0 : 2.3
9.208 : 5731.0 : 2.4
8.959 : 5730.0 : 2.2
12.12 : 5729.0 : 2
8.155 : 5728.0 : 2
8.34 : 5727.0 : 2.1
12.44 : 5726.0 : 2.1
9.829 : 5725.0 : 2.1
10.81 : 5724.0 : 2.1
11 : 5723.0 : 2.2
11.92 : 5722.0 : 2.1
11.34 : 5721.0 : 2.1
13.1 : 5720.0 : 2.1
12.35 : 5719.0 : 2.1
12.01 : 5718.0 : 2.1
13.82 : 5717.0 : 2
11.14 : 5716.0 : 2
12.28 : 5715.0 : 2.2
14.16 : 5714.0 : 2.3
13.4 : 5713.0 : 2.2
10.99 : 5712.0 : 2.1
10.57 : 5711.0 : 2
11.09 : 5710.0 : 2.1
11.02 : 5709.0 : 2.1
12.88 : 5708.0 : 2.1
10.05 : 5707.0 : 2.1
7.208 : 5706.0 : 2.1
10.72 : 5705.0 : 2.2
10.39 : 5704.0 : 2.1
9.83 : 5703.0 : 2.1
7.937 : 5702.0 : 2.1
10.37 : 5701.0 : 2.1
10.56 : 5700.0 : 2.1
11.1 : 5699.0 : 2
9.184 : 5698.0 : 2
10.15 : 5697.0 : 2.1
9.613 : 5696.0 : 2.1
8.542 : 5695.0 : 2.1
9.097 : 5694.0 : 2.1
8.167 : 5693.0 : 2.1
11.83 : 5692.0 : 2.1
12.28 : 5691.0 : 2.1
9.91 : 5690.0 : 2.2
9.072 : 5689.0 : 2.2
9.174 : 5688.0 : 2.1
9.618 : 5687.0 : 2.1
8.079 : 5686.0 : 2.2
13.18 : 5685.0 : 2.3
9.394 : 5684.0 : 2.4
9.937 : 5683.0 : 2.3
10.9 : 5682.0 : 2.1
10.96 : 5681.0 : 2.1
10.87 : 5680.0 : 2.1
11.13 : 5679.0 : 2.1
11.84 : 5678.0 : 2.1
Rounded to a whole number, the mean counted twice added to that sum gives 71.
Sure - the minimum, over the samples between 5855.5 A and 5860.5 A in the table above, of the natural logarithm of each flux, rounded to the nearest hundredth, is 2.26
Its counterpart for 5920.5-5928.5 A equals 1.99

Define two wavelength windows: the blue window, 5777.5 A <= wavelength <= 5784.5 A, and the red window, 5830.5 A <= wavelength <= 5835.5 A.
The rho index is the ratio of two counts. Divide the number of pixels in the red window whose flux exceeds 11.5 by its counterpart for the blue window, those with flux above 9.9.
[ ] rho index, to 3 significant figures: 1.00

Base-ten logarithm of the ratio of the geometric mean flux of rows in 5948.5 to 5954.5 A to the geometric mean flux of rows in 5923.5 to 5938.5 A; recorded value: 0.00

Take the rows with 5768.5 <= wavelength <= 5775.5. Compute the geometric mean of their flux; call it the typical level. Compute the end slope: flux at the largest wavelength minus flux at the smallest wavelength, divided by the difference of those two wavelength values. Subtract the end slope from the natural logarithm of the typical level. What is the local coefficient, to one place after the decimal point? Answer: 2.8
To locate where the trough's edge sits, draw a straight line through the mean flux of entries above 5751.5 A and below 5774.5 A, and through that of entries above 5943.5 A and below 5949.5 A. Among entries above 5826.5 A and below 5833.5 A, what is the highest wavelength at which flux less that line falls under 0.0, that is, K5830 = 5833.0 A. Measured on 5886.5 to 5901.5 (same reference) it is 5900.0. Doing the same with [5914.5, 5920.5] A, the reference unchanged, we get 5920.0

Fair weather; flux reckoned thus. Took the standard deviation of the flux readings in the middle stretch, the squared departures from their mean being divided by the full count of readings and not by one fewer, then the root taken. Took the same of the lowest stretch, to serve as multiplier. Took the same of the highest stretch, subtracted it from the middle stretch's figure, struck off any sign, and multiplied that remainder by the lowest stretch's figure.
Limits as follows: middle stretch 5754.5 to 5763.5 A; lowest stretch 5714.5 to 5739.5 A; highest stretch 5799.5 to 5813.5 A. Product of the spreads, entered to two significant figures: 1.5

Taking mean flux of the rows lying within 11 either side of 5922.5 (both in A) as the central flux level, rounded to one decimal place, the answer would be 10.1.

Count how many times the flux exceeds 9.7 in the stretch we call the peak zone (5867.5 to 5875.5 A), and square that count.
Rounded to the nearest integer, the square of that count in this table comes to 49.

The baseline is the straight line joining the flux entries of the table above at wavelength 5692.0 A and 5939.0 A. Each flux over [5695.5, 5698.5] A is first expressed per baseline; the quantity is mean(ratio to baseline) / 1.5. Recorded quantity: 0.54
